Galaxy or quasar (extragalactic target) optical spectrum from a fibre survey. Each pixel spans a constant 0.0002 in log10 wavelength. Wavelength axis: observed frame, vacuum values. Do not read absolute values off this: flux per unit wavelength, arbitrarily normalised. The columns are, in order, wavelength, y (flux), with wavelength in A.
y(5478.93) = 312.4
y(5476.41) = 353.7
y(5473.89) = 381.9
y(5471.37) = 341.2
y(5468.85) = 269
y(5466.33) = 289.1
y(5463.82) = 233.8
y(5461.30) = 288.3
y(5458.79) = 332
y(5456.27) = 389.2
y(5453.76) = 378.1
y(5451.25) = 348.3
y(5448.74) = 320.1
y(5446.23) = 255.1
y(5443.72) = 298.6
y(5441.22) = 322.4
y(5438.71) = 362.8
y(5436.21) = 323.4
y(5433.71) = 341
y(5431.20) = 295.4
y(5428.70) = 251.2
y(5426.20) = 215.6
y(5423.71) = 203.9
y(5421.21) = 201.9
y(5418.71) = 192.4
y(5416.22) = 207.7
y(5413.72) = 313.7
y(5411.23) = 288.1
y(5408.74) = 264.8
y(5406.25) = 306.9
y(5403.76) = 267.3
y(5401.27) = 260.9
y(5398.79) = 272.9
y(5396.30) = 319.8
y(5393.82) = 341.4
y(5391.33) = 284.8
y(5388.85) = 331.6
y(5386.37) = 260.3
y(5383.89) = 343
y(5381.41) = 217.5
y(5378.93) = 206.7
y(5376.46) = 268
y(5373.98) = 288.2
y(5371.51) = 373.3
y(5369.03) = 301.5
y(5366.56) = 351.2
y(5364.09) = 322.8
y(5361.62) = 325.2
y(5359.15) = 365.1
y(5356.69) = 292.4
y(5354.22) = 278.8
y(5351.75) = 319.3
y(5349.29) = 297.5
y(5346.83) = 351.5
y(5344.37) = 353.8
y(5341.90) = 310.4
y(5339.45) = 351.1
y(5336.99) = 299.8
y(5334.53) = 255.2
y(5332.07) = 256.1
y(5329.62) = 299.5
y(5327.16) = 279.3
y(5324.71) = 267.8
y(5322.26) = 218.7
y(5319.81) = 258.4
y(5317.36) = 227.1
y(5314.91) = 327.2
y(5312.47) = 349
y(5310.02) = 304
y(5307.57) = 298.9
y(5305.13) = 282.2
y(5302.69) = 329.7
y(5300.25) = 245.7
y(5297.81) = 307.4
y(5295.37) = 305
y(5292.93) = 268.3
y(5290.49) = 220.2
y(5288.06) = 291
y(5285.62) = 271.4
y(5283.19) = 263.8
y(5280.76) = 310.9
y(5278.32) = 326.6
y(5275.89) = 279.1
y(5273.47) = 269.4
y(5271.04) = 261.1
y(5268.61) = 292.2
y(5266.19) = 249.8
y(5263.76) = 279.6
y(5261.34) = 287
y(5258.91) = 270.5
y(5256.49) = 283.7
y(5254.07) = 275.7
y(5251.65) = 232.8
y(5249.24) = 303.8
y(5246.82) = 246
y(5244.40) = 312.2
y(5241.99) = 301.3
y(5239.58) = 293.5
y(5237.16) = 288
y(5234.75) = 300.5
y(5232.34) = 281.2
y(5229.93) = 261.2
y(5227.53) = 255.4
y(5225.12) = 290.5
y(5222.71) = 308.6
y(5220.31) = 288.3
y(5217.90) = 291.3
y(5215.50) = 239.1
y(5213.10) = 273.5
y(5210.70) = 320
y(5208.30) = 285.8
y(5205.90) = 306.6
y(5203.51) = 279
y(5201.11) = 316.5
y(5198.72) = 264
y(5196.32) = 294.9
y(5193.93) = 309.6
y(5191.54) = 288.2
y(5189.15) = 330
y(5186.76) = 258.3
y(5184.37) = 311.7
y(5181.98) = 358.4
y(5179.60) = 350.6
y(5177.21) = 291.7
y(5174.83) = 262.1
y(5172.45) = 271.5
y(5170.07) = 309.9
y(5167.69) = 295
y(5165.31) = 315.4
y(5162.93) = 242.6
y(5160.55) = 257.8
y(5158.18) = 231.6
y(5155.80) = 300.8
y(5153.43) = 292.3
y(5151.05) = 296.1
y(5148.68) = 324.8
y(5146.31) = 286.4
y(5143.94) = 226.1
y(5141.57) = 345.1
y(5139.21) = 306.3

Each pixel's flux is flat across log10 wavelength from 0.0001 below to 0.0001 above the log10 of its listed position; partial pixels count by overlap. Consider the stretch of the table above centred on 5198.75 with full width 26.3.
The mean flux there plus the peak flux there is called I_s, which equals 626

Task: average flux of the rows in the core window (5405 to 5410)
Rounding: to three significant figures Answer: 286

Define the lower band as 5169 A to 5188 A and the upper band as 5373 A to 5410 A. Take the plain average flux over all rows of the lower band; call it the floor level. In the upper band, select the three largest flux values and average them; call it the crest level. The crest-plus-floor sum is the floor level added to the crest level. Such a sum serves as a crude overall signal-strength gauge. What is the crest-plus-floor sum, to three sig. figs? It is 640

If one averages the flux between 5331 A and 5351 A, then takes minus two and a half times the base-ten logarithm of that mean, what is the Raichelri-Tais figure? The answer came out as -6.23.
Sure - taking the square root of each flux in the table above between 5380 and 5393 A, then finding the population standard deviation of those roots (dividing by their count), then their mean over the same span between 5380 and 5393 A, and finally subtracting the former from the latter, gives 15.5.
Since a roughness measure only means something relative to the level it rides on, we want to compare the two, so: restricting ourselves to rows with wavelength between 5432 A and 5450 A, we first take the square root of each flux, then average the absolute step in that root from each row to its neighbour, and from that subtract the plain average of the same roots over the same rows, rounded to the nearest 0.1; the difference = -16.7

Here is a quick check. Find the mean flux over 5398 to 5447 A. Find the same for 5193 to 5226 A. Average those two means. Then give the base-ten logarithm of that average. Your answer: 2.449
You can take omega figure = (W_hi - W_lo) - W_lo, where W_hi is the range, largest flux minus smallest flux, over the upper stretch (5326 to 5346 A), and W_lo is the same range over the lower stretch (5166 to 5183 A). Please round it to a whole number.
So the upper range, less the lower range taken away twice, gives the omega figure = -94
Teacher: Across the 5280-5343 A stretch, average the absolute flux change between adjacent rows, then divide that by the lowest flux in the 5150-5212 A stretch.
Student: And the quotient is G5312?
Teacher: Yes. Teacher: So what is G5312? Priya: 0.164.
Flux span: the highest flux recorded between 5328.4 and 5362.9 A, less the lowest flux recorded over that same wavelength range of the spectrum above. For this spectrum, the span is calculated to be 110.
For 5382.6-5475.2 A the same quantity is 197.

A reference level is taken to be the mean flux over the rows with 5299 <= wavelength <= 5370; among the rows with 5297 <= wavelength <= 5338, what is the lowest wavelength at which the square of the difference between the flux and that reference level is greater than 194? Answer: 5300.25 A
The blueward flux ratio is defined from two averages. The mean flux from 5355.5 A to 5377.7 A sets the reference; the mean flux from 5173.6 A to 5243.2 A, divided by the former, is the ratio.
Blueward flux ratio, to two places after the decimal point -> 0.91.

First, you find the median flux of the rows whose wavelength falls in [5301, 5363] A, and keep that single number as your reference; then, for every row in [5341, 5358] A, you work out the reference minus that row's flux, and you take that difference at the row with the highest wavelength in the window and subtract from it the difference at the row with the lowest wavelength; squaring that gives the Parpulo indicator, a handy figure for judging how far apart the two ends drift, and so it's 324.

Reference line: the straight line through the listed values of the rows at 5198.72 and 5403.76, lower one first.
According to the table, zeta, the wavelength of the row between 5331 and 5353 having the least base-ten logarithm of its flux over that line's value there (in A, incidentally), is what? 5334.53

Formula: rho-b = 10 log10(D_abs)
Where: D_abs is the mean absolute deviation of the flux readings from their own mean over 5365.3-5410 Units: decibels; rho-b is 15.7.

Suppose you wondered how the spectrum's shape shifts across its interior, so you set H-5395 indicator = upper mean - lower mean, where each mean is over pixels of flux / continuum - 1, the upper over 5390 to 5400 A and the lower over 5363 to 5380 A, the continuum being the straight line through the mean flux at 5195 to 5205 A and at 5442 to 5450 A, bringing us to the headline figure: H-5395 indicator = 0.01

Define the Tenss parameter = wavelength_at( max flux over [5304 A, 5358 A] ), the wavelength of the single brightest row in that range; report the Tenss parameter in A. 5344.37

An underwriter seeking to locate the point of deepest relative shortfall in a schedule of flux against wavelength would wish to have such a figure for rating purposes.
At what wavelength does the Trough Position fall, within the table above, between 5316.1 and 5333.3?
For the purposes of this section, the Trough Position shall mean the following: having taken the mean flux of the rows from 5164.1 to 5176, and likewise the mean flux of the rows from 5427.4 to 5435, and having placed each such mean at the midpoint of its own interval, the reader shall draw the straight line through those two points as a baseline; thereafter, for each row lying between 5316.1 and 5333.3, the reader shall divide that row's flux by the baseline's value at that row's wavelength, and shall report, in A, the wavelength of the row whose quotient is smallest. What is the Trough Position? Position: 5322.26 A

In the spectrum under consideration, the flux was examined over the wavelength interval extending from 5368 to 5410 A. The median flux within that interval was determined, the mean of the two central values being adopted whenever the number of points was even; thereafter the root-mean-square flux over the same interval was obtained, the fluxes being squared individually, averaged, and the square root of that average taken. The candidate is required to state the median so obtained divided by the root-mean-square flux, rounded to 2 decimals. 0.98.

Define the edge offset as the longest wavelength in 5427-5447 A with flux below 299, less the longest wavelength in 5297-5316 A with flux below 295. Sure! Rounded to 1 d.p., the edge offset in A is 141.1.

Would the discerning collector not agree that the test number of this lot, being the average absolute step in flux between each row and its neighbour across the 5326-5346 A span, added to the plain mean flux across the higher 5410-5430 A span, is 269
